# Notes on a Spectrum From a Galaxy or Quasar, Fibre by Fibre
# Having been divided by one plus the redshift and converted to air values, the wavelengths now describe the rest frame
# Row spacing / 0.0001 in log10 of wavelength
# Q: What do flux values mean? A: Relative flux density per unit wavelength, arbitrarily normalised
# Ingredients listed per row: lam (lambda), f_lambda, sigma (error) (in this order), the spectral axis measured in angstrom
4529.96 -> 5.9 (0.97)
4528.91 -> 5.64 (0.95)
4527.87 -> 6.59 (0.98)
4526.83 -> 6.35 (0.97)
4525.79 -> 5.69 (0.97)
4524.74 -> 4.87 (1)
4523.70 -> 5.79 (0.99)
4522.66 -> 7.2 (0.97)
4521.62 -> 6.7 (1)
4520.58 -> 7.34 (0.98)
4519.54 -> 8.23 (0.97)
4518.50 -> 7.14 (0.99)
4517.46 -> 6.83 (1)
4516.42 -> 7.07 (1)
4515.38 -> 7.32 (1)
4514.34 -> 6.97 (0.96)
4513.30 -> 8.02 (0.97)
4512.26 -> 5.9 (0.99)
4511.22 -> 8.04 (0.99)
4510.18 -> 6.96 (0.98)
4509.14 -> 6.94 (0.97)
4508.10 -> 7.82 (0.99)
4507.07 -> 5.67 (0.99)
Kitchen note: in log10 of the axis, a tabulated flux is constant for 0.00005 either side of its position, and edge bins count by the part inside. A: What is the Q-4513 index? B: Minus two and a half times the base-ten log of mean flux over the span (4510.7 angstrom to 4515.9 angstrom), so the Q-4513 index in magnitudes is -2.15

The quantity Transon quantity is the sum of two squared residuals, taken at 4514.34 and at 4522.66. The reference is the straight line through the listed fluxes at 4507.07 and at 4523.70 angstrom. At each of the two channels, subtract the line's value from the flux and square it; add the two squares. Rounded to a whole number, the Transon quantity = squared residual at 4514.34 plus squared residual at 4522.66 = 4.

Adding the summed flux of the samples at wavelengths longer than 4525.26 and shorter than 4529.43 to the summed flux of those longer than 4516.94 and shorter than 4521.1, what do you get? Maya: 53.8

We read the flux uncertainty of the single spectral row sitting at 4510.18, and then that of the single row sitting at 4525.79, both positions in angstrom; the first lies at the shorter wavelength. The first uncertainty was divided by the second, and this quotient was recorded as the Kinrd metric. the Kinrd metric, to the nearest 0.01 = 1.01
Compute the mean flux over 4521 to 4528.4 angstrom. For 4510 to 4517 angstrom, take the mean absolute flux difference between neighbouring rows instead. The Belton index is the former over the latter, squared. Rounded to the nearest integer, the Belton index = 28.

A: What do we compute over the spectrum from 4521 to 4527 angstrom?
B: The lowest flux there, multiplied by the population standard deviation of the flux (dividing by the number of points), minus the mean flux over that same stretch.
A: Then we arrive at -2.4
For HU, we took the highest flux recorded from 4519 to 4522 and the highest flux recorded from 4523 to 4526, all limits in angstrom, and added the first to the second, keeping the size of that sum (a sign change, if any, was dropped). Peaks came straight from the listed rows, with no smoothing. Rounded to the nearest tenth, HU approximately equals 14.0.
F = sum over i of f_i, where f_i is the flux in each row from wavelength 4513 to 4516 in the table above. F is 22.3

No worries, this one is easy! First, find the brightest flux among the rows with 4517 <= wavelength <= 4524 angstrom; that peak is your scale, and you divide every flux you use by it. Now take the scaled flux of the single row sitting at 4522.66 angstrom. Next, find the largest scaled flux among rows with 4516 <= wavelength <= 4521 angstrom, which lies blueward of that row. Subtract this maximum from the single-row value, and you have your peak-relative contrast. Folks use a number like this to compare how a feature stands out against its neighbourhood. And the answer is -0.13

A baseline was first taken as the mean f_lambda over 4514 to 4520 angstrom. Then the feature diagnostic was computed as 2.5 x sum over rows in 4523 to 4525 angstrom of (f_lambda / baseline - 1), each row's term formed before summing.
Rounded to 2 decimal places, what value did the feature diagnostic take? -1.33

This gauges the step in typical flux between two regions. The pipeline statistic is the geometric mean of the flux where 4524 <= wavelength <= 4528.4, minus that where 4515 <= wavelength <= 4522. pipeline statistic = -1.38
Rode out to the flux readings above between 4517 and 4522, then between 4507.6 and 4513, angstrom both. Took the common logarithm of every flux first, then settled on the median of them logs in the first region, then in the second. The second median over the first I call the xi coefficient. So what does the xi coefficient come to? 0.99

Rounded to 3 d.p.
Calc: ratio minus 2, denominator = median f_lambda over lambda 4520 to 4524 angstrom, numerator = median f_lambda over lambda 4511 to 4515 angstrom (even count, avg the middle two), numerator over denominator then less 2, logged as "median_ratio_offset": -0.922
